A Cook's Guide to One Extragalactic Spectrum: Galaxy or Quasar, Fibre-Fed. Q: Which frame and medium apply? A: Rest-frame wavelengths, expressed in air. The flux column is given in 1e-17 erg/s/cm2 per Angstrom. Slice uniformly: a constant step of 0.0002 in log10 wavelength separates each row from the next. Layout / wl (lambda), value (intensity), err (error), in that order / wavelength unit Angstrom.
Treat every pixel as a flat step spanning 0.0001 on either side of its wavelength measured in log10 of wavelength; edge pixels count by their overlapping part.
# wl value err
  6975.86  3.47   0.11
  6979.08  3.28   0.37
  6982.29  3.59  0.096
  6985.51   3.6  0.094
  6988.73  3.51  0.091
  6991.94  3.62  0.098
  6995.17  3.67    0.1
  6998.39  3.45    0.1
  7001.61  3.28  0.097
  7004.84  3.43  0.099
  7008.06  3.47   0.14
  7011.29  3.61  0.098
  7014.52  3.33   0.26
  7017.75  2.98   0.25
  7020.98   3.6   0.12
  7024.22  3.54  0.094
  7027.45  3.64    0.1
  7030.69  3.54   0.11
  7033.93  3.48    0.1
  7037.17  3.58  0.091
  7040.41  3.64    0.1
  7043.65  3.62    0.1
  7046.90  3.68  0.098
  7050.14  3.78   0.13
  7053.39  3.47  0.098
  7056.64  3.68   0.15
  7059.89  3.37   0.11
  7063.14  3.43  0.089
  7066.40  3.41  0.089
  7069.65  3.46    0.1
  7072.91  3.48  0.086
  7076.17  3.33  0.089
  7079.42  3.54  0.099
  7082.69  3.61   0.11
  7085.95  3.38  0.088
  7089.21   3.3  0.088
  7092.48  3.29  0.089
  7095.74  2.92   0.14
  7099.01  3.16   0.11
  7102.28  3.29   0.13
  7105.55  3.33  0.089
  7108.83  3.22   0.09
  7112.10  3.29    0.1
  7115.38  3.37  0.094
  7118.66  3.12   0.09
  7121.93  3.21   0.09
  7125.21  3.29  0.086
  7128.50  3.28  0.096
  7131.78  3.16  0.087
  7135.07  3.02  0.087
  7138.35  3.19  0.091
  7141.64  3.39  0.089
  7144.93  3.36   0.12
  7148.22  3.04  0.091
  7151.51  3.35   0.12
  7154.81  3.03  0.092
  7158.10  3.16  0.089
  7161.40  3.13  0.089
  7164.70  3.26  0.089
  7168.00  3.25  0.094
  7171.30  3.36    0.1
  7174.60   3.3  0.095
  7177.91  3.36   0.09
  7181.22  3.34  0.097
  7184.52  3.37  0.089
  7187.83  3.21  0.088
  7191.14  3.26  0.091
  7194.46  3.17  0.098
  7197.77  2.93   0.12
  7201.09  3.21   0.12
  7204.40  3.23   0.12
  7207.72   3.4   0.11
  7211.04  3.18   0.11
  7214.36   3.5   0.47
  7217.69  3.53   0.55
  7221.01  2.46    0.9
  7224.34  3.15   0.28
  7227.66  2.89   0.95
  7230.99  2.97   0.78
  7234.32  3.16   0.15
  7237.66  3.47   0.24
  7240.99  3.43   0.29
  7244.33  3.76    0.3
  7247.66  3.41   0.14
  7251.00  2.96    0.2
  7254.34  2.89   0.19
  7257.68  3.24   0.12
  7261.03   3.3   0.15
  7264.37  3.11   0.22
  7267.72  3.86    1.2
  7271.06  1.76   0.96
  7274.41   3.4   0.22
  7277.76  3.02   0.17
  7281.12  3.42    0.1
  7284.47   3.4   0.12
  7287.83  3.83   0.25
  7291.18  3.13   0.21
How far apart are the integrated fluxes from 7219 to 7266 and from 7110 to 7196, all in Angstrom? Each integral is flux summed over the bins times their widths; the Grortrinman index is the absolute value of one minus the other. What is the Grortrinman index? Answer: 130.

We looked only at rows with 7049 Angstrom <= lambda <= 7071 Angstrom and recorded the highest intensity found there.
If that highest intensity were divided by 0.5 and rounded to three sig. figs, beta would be 7.56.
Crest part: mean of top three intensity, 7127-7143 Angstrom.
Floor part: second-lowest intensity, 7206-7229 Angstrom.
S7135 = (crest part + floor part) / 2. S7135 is 3.09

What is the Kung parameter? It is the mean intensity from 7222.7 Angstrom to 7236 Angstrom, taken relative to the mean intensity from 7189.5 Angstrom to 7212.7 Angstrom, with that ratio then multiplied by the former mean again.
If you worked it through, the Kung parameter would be 2.9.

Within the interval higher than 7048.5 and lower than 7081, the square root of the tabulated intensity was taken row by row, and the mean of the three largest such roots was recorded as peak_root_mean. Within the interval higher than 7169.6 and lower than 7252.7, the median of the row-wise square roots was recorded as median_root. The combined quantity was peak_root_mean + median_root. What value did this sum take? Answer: 3.72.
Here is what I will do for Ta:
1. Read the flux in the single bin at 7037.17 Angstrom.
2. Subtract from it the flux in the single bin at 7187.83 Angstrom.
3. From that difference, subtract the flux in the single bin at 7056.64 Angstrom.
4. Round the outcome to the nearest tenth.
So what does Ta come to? -3.3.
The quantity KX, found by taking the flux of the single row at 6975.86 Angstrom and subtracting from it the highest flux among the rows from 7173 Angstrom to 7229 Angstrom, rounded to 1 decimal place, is -0.1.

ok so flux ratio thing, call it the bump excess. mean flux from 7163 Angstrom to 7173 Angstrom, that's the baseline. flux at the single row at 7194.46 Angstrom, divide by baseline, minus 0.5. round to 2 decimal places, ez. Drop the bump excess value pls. 0.46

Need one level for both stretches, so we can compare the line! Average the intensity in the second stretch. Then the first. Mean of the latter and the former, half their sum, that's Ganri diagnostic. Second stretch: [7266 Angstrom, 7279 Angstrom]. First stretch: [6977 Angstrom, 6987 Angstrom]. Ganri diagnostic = 3.25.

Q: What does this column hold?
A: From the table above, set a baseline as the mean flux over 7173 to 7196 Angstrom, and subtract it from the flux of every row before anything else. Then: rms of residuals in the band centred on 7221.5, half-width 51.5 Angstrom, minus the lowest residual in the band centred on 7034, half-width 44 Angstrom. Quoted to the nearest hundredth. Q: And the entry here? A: 0.69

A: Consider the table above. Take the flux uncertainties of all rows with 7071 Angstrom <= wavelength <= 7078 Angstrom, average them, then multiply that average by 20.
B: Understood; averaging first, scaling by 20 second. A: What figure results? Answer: 1.8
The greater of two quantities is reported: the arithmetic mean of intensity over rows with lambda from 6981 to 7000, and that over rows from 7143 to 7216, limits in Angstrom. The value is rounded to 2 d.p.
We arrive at 3.57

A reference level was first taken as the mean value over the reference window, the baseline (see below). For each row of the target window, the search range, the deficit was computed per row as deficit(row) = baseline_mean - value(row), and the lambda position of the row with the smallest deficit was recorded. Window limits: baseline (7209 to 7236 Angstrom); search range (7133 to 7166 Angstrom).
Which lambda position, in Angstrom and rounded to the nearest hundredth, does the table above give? 7141.64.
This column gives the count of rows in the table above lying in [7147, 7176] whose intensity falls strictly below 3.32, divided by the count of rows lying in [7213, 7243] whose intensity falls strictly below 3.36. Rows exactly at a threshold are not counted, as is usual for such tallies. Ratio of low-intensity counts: 1.4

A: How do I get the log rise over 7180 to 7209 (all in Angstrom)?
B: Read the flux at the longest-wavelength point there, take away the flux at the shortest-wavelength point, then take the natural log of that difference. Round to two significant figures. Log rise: -2.8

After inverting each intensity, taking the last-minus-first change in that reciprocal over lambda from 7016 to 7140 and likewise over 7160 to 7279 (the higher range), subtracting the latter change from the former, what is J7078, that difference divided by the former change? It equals 1.5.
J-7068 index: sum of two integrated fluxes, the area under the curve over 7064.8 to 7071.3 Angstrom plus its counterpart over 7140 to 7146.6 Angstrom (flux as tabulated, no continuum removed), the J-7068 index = 44.6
